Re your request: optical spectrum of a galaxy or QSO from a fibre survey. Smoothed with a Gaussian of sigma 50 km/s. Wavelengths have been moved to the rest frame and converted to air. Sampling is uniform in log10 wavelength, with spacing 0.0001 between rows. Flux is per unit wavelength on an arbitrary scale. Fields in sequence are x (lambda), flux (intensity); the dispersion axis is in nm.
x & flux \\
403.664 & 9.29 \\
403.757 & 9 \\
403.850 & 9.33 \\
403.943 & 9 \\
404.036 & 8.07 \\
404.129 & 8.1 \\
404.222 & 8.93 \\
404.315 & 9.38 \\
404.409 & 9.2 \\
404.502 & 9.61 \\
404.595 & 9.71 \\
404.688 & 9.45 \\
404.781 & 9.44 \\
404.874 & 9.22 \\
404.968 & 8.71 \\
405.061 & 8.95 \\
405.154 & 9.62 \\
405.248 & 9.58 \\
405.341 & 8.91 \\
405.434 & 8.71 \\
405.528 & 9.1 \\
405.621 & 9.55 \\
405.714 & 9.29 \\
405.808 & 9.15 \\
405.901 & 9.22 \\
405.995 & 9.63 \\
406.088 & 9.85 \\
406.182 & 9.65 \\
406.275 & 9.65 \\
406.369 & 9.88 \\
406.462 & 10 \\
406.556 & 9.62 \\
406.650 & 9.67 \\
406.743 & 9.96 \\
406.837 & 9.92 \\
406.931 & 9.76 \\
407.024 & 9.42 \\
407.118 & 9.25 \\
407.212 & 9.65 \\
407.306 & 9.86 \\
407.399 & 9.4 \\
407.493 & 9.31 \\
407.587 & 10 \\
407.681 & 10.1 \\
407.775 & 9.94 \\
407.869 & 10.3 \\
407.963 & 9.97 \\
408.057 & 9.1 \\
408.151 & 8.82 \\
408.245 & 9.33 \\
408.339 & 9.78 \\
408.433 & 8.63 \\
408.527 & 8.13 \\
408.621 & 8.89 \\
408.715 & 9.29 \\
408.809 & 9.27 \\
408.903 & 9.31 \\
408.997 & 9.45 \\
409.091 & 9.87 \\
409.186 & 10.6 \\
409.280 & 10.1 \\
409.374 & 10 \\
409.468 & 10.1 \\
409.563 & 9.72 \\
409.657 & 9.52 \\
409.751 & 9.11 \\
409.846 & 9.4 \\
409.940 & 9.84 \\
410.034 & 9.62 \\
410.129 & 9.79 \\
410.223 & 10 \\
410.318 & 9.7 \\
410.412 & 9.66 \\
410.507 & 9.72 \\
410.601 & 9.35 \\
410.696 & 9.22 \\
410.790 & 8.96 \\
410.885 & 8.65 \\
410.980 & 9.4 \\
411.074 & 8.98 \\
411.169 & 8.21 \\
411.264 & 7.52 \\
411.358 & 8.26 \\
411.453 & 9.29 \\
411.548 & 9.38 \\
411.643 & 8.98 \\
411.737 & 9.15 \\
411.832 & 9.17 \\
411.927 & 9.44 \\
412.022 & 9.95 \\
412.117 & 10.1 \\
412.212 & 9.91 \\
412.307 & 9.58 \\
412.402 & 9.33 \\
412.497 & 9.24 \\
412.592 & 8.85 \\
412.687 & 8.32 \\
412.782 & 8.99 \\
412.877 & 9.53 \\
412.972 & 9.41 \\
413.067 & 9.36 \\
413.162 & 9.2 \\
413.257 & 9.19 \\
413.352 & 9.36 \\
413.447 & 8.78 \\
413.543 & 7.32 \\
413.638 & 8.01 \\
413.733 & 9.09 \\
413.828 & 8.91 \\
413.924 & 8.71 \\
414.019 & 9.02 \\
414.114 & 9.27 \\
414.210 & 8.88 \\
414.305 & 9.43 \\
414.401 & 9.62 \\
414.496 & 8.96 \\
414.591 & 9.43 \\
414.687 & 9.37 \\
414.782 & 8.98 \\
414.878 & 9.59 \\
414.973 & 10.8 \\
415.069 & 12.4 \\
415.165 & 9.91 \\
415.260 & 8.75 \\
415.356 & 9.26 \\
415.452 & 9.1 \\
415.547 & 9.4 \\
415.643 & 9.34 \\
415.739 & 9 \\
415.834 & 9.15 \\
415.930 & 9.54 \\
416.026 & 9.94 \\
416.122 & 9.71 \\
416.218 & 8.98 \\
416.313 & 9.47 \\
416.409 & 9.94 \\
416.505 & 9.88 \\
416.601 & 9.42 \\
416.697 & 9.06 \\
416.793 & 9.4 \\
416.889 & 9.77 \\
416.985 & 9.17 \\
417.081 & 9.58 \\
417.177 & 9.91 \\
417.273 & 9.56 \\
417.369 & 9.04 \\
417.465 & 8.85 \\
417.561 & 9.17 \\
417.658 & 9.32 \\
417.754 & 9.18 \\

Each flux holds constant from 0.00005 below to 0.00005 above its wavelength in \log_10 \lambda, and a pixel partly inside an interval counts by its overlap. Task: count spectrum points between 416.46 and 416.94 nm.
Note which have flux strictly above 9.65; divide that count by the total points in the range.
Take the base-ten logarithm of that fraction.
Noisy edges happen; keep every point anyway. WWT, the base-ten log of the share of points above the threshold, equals -0.4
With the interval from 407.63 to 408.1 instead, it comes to -0.1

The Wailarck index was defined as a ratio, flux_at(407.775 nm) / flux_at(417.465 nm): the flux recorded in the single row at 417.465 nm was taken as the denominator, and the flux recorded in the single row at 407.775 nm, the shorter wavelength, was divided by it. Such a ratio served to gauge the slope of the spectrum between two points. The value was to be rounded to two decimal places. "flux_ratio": 1.12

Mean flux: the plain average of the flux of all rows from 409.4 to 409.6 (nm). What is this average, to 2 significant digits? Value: 9.9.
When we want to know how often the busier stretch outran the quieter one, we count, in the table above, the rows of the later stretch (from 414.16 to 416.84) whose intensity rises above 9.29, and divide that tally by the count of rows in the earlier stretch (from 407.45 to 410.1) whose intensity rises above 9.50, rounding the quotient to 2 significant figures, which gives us 1.2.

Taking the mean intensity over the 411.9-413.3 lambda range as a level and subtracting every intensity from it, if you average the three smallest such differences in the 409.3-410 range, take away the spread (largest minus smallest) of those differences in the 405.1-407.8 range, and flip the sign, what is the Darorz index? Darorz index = 2.01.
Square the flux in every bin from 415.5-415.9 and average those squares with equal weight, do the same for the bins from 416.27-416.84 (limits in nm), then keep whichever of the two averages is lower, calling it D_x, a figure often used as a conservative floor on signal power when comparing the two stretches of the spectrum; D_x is 85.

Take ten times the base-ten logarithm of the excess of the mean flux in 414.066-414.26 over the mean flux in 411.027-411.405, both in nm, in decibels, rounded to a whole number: -1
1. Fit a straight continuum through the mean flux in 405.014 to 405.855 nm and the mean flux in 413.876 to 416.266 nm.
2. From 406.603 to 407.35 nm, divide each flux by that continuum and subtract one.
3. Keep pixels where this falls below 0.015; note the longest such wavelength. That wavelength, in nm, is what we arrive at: 407.118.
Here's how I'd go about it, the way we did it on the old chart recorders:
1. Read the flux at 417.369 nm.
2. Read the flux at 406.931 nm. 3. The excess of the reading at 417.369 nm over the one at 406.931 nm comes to -0.7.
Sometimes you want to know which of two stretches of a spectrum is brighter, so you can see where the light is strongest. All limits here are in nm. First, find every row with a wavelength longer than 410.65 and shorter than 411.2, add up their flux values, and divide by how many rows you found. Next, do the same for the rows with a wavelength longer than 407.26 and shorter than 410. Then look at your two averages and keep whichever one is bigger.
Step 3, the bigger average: 9.56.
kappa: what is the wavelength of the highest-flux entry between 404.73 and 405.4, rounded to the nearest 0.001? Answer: 405.154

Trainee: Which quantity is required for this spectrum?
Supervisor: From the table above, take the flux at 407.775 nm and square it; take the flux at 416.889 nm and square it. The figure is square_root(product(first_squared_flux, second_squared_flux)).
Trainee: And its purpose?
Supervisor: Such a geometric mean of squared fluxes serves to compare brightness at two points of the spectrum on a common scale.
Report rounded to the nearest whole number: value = 97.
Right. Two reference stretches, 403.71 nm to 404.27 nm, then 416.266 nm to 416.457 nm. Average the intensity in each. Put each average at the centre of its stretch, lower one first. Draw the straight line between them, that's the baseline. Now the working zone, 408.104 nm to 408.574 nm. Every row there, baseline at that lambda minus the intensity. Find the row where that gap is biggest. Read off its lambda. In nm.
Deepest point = 408.527 nm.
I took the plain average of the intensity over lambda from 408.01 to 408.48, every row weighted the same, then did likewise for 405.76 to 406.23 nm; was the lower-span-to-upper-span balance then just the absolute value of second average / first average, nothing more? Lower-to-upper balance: 1.040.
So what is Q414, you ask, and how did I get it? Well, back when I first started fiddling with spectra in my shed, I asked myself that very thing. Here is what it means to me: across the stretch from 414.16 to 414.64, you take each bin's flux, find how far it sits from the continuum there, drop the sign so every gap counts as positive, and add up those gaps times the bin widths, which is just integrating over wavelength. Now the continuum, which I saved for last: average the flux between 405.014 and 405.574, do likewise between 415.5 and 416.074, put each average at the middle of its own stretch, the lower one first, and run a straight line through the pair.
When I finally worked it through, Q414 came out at 0.12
